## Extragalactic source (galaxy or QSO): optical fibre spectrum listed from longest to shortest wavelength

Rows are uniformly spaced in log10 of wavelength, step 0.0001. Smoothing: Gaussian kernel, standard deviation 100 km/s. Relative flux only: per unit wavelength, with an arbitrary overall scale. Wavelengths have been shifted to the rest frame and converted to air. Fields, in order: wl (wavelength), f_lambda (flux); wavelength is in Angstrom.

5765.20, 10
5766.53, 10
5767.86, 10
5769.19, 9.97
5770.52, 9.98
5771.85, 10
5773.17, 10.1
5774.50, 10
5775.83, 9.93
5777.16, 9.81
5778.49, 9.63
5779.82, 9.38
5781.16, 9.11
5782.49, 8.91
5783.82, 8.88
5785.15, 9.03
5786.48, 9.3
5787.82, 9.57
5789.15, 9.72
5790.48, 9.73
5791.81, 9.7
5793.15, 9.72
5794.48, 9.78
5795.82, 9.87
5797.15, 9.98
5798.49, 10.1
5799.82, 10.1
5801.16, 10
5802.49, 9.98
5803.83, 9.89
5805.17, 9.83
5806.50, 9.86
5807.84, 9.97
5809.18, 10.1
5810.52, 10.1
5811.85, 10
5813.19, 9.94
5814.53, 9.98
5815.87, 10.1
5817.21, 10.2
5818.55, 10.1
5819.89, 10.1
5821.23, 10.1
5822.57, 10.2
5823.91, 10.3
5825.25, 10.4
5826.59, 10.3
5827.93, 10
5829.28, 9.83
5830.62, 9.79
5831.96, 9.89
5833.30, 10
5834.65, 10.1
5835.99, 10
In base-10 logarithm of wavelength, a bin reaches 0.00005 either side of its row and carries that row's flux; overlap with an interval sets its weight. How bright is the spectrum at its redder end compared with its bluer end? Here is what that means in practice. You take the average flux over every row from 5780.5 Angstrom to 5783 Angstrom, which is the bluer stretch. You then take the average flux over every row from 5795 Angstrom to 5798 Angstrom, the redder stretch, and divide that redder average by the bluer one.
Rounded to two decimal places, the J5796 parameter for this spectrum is 1.10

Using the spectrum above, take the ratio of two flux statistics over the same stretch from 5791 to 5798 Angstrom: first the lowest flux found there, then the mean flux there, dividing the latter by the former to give 1.01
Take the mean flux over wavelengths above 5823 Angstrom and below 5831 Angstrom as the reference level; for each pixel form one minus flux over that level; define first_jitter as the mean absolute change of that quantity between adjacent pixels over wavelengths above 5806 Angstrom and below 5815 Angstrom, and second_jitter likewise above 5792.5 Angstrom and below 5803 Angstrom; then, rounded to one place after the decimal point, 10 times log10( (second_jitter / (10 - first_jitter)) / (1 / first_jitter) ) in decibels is -52.9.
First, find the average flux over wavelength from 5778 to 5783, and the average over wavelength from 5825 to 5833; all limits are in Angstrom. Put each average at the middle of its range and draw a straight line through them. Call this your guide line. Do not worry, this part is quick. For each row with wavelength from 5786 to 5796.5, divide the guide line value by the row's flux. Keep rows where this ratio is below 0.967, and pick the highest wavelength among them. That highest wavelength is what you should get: 5795.82 Angstrom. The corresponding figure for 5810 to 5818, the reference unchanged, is 5817.21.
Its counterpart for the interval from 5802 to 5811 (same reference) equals 5810.52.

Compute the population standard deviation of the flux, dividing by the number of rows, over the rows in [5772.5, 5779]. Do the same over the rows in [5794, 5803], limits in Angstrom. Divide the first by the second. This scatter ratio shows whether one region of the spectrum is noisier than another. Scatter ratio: 1.5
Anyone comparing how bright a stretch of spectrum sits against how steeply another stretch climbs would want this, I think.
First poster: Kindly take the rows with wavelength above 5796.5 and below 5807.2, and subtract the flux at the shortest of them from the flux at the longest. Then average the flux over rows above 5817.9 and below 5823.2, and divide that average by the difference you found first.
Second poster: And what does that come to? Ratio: -84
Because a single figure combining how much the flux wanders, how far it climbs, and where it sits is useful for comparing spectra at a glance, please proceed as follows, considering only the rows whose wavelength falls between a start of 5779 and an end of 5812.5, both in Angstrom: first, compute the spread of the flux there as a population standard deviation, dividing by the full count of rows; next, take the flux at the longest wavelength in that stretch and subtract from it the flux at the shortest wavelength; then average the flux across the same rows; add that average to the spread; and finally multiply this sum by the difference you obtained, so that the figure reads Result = 6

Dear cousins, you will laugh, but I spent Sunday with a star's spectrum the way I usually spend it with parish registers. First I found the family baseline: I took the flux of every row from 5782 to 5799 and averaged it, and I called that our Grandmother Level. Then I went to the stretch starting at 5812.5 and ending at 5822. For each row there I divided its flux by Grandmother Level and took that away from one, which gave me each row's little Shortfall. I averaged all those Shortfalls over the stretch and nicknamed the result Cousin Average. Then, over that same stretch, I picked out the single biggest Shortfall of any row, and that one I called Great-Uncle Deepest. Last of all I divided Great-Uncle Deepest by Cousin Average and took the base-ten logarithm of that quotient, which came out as -0.13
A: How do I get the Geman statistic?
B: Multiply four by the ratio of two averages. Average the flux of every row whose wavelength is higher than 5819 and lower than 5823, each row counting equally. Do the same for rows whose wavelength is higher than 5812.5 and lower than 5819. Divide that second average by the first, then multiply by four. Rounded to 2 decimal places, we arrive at 3.97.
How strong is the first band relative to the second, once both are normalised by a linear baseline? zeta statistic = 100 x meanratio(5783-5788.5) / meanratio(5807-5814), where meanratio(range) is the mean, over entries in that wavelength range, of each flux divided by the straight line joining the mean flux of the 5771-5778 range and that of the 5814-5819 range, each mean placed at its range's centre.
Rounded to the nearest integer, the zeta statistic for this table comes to 92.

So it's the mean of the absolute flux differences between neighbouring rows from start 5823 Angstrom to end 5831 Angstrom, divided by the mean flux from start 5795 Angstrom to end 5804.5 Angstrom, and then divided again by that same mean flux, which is 0.0014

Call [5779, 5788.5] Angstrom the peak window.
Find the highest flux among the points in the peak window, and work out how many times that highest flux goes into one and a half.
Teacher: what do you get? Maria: 0.157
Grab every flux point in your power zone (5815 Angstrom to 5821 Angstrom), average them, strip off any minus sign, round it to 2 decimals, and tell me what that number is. 10.12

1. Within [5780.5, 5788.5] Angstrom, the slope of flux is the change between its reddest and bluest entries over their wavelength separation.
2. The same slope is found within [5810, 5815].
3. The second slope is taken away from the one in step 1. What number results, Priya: 0.10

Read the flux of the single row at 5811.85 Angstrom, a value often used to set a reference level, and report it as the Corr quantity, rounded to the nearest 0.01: 10.00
